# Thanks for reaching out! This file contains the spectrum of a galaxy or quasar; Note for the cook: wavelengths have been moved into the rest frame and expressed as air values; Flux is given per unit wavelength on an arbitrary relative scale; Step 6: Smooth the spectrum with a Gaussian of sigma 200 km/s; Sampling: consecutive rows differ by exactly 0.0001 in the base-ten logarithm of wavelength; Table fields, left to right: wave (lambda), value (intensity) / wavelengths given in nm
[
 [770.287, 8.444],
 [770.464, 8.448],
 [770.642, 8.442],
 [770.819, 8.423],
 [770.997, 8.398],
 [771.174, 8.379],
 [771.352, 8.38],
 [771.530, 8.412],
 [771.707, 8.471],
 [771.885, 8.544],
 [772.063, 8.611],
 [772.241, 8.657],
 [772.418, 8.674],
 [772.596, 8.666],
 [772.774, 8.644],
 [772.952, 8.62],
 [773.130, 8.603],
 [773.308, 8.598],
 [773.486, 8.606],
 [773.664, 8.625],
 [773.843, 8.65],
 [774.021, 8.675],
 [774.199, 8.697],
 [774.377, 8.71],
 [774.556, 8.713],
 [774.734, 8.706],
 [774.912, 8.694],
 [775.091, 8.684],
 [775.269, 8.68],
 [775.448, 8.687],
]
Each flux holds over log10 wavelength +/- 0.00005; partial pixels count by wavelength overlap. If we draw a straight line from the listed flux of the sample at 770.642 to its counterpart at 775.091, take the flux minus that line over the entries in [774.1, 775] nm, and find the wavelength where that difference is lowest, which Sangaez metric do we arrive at 774.912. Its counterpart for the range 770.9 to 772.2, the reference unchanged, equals 771.352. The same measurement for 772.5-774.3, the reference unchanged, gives 773.486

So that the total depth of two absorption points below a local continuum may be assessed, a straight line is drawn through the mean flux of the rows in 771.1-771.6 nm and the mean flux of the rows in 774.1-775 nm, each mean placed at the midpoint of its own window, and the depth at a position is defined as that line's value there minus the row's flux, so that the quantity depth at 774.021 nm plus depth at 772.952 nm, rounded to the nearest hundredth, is -0.10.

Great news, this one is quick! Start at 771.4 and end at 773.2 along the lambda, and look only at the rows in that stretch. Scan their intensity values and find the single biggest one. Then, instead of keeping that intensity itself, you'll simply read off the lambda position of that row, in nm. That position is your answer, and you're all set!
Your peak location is 772.418 nm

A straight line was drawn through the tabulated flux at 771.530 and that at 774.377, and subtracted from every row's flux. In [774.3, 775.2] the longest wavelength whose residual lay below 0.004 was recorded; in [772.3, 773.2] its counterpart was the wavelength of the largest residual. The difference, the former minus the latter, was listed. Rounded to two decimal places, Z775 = 2.67 nm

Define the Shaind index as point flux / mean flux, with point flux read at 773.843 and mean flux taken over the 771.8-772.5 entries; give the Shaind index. 1.00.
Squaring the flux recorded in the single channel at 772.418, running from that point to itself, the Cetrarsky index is 75.2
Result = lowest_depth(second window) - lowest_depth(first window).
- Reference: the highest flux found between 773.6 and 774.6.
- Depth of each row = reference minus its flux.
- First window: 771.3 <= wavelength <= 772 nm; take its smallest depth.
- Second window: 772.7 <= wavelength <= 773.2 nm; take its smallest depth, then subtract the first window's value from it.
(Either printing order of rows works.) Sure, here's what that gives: -0.10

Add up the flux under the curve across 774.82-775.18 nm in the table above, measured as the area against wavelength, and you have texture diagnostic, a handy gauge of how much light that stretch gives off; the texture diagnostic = 3.1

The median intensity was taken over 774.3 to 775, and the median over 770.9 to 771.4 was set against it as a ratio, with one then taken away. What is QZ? -0.038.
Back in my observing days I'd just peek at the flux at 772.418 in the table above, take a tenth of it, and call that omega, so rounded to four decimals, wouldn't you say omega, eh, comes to 0.8674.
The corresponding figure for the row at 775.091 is 0.8684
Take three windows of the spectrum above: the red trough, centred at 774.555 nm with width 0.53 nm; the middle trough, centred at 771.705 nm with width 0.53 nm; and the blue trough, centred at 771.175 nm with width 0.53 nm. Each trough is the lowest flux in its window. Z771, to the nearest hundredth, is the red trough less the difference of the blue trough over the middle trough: 8.74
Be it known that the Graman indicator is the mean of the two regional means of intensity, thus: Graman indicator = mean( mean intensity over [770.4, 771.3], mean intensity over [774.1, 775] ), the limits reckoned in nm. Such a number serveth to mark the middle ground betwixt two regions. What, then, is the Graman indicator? 8.561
